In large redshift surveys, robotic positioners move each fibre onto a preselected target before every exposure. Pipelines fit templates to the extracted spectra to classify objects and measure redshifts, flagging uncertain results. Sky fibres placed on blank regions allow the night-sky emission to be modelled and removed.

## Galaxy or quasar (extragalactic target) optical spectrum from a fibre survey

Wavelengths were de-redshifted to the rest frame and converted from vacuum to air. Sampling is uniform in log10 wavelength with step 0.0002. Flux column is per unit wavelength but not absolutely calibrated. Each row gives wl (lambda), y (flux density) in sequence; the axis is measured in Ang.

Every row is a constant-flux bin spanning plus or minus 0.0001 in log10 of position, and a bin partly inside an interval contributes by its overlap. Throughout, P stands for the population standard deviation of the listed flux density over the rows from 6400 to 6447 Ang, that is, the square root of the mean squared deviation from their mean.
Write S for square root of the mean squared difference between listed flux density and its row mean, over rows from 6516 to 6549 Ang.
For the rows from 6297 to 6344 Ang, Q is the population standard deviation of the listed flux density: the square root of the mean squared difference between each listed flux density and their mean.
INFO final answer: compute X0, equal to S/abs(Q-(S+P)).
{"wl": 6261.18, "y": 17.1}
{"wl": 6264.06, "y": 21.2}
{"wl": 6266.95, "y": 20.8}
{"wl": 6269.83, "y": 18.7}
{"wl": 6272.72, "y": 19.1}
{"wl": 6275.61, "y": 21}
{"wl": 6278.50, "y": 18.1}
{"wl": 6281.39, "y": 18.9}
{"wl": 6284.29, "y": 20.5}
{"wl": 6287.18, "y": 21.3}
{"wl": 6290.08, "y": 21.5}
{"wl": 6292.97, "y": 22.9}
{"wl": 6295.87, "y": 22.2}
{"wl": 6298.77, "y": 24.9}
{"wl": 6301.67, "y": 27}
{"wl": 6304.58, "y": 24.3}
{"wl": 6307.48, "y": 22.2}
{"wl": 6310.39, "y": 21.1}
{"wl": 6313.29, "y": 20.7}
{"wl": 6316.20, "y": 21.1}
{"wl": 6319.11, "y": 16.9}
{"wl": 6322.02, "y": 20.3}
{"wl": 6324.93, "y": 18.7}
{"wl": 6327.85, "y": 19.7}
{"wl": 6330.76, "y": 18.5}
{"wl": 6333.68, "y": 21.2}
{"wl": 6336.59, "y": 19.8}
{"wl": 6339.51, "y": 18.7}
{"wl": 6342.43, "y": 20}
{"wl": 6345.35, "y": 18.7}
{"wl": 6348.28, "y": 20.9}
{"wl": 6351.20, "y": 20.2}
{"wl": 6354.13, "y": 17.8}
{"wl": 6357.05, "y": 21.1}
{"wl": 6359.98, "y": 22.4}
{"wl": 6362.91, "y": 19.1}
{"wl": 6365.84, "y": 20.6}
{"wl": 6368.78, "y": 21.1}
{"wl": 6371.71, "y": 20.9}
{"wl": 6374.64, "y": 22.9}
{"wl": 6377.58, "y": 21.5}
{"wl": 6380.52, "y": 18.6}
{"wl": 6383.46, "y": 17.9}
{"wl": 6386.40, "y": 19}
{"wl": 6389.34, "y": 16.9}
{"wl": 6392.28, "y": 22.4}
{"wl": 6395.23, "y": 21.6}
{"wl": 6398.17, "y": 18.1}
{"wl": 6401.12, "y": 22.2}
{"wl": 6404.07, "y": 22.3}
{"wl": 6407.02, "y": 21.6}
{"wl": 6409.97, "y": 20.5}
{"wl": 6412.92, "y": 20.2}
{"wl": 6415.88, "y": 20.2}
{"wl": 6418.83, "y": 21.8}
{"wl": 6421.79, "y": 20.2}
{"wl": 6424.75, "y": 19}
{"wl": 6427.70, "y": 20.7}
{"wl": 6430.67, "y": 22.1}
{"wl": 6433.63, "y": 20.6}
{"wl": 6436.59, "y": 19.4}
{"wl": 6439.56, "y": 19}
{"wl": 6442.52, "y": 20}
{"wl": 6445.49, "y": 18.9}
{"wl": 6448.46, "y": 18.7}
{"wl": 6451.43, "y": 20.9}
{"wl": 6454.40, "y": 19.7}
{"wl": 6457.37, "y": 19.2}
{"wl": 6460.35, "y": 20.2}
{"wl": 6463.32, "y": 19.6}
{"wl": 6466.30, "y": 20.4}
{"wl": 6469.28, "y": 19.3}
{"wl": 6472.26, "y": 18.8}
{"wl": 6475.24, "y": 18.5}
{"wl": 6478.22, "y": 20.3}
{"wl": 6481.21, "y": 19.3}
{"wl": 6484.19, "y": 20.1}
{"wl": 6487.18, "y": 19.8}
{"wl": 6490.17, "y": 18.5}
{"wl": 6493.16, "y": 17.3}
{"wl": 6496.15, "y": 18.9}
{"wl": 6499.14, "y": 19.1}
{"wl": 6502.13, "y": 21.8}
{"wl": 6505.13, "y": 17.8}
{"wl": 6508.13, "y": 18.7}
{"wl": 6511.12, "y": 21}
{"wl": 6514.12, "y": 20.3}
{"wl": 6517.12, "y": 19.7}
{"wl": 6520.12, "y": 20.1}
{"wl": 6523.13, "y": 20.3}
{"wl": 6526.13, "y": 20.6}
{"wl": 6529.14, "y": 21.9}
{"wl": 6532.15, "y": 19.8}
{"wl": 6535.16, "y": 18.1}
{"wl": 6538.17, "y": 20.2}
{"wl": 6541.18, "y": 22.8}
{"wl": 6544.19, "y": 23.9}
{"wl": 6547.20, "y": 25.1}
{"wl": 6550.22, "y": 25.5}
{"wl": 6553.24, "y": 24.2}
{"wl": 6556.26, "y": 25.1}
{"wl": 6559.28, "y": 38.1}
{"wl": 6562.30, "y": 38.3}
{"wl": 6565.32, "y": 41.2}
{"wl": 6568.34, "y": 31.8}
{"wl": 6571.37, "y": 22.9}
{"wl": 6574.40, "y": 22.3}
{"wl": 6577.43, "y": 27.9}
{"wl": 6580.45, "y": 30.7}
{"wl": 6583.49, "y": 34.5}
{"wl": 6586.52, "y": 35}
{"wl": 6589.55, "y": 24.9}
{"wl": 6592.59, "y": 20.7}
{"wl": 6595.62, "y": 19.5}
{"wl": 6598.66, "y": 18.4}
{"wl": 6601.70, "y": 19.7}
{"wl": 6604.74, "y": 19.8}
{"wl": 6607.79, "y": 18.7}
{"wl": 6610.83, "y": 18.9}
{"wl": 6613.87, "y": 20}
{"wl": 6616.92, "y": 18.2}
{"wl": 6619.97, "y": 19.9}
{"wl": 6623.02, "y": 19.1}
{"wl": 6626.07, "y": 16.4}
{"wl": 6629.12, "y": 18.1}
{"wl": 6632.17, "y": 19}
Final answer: 3.4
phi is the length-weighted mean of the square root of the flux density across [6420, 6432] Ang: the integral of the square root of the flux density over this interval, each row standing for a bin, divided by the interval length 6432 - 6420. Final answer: 4.5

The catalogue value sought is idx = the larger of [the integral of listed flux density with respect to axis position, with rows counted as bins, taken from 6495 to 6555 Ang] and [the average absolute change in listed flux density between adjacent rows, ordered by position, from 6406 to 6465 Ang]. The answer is 1261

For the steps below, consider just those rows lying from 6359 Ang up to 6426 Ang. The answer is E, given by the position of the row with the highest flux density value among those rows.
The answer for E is 6374.64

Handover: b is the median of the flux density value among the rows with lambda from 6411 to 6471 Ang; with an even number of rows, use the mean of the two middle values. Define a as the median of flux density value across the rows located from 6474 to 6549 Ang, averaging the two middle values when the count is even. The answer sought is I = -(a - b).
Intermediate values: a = 20.1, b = 20.1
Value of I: 0.0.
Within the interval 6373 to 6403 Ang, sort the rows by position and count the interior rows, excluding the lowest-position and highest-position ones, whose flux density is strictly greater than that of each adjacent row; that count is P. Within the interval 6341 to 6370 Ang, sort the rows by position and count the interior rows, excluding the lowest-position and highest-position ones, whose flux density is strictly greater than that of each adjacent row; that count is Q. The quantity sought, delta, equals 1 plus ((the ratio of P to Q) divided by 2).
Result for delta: 1.50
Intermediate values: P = 2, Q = 2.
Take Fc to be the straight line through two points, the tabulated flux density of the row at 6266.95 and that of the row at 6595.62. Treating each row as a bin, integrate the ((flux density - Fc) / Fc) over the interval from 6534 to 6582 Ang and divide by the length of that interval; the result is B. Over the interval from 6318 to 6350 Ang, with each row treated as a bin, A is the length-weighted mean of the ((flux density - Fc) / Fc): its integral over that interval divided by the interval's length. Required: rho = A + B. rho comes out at 0.34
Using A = -0.05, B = 0.40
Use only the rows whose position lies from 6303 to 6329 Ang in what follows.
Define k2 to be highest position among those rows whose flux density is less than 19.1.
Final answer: 6324.93 Ang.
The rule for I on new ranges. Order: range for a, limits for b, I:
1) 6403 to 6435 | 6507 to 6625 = 0.1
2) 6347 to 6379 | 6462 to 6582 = -0.6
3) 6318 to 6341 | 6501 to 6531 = 1.1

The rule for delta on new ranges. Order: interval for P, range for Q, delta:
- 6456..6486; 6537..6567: 2.50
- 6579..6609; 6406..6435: 1.50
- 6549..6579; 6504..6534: 1.25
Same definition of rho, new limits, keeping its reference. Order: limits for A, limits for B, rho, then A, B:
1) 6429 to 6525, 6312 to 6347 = -0.07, -0.02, -0.05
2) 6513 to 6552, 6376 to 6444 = 0.09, 0.09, 0.00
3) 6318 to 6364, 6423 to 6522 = -0.06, -0.04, -0.02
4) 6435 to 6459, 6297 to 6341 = -0.01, -0.03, 0.02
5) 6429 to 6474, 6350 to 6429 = -0.01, -0.01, 0.00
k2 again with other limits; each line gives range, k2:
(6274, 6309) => 6281.39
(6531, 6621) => 6616.92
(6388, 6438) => 6424.75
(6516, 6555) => 6535.16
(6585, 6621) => 6616.92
